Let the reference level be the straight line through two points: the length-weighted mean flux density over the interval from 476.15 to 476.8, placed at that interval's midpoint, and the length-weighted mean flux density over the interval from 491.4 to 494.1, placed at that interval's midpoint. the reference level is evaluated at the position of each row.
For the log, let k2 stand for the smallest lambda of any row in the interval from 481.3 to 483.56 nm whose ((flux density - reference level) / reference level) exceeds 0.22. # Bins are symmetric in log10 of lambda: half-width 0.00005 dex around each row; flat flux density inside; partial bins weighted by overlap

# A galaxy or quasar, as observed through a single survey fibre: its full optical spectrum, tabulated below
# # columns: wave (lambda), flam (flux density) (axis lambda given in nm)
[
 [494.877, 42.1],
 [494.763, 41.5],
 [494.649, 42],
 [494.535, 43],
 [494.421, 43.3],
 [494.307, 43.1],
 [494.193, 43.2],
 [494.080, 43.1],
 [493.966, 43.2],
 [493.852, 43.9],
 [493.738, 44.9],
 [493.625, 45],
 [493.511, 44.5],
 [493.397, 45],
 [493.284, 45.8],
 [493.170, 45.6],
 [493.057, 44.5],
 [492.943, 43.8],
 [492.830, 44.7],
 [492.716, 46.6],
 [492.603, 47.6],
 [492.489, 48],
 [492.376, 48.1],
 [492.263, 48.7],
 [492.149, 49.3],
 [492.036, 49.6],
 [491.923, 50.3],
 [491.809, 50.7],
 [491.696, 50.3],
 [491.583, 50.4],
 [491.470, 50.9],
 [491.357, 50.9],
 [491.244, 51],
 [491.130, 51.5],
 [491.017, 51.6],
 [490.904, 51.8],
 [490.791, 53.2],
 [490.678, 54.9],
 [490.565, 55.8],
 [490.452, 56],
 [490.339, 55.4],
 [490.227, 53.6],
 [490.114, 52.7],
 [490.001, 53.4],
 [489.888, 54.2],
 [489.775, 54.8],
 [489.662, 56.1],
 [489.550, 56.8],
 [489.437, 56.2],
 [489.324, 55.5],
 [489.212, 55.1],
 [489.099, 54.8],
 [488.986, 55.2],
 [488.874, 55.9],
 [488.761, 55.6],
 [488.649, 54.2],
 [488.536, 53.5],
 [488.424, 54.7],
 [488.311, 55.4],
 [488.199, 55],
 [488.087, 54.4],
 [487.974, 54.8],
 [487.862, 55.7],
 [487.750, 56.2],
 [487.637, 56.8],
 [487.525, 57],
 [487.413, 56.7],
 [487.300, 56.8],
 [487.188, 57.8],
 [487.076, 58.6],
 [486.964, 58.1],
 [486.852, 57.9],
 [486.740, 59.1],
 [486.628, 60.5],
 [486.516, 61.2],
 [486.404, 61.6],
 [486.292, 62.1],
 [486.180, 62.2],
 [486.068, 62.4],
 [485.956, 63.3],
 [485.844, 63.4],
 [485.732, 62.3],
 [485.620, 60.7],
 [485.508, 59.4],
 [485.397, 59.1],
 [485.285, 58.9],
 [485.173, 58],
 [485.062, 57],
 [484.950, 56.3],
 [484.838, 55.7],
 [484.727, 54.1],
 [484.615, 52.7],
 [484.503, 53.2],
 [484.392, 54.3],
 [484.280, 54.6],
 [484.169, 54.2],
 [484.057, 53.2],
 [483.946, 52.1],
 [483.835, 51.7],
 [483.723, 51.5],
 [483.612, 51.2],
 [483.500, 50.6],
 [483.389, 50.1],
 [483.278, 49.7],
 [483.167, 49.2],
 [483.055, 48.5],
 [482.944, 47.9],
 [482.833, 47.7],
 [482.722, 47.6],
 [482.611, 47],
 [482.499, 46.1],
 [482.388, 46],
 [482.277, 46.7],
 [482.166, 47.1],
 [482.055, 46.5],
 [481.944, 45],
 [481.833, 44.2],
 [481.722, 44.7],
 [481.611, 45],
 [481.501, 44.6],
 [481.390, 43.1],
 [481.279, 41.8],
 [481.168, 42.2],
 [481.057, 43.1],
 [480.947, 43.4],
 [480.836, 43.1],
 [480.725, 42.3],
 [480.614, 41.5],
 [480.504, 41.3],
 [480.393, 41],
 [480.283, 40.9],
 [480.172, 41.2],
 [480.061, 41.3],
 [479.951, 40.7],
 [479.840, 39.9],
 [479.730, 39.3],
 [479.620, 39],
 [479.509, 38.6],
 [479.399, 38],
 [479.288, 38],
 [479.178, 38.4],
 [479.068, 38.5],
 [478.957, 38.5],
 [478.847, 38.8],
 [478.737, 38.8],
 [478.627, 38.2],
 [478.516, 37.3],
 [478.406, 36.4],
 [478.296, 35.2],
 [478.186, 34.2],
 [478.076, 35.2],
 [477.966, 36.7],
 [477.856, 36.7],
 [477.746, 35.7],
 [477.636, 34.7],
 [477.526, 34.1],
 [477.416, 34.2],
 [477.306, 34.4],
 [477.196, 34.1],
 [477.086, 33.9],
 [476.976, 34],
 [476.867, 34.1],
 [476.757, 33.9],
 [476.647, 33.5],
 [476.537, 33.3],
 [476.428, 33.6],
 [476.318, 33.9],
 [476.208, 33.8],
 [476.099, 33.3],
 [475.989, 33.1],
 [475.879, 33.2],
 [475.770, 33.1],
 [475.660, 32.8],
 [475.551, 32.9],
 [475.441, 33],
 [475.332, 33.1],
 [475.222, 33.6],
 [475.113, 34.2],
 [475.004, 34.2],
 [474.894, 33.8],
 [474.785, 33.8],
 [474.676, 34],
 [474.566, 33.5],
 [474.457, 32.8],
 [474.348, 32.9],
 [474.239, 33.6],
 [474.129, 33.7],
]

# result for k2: 482.166 nm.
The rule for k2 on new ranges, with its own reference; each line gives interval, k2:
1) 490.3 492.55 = 490.339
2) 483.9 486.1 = 483.946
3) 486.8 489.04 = 486.852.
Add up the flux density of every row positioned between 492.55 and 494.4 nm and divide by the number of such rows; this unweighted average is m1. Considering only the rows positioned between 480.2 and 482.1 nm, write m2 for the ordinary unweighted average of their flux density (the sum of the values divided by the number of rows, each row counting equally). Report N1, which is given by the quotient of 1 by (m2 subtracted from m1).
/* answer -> 0.7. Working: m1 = 45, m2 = 43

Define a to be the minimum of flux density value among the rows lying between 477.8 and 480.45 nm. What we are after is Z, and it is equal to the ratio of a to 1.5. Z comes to 23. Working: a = 34.2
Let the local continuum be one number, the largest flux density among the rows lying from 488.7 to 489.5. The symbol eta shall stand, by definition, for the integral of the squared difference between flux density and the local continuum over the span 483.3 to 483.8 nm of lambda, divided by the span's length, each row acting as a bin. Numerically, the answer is 29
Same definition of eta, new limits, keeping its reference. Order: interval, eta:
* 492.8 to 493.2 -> 136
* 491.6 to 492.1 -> 36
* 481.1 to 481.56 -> 177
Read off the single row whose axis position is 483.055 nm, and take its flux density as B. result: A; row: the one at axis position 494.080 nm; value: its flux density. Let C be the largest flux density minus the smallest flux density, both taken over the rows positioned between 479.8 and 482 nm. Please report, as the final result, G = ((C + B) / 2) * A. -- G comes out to 1155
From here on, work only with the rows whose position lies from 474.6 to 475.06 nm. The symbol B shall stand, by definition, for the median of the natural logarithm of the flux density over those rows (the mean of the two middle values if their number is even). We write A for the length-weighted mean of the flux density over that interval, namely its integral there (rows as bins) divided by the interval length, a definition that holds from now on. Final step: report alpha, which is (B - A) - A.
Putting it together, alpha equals -64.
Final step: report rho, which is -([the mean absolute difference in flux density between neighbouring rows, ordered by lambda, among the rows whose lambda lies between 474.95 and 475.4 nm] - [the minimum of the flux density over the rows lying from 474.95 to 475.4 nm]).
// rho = 33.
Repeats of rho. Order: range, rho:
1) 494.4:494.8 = 41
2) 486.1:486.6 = 61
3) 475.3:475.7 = 33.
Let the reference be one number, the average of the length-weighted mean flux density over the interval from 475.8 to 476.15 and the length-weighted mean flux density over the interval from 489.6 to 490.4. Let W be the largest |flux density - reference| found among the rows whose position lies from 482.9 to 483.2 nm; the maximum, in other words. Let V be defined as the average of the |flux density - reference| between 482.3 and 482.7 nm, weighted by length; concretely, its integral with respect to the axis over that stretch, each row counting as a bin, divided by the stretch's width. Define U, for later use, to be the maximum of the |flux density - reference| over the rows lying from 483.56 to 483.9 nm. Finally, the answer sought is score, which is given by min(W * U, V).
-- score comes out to 3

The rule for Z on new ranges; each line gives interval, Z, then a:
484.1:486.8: 35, 52.7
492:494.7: 28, 42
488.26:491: 35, 51.8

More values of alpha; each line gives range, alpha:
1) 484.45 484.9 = -104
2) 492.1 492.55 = -93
